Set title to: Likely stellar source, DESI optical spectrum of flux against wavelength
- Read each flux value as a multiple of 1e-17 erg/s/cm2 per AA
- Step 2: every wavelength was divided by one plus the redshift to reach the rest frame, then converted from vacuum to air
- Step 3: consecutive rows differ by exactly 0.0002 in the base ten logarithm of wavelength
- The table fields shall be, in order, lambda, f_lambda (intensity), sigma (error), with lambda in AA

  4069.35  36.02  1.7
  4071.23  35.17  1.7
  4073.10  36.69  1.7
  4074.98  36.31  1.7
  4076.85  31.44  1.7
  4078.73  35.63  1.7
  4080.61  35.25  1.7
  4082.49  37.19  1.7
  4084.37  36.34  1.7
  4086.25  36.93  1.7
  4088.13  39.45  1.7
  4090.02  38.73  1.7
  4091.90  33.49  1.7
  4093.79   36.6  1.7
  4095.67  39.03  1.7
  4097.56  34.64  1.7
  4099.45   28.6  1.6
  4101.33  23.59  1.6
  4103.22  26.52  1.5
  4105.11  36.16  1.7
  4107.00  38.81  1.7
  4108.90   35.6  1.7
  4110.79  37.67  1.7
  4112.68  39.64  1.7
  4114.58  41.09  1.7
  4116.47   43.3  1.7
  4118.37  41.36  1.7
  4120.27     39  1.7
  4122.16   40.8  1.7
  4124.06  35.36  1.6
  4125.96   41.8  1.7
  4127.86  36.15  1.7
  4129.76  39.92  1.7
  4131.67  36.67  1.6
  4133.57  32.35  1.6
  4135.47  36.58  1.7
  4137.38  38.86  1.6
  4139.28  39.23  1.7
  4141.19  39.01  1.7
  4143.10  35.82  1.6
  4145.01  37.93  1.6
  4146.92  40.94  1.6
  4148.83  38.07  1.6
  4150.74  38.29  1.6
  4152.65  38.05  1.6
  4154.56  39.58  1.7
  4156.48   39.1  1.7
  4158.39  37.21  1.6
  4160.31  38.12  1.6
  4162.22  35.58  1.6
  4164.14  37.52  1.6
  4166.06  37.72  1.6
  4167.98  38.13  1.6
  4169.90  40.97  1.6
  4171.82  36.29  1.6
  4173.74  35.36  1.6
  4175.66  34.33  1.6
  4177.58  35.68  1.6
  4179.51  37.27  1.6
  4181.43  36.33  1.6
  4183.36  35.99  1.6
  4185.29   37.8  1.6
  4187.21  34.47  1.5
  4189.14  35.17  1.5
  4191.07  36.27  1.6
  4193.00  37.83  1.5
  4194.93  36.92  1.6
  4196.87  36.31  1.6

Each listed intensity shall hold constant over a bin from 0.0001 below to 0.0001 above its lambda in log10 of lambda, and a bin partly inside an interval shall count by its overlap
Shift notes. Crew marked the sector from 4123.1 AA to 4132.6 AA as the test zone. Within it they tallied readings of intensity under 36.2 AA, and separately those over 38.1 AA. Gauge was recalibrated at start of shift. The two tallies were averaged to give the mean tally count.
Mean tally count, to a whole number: 2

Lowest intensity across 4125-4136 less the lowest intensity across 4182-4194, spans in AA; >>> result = -2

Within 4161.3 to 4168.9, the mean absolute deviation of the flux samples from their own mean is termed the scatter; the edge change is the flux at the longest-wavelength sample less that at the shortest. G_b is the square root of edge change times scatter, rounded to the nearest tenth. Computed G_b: 1.5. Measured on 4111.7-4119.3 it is 1.3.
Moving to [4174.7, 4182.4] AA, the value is 1.3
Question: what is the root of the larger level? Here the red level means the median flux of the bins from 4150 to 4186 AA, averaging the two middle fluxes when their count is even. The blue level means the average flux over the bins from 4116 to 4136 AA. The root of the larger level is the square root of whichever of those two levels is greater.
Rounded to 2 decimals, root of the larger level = 6.20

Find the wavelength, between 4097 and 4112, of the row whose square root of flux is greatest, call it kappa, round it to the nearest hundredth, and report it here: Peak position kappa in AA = 4107.00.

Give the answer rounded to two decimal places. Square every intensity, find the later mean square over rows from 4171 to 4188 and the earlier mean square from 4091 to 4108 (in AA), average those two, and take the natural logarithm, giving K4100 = 7.10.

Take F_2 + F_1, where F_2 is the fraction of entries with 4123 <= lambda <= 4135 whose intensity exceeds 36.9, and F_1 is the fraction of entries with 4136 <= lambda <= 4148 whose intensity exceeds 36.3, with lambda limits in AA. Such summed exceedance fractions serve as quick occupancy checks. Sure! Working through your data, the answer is 1.17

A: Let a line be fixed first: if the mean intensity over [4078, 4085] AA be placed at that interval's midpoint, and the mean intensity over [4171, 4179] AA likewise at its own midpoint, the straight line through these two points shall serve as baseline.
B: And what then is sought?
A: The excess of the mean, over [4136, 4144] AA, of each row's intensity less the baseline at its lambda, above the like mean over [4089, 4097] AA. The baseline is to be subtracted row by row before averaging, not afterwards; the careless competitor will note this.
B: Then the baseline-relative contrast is 1.6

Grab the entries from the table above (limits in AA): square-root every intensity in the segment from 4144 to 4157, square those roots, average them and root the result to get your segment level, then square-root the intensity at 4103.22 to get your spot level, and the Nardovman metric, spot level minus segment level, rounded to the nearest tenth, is -1.1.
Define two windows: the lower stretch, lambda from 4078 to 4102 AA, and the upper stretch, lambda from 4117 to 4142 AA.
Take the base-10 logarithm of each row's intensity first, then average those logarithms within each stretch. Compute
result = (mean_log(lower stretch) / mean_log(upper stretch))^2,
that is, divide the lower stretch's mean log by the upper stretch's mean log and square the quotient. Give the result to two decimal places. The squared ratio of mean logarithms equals 0.95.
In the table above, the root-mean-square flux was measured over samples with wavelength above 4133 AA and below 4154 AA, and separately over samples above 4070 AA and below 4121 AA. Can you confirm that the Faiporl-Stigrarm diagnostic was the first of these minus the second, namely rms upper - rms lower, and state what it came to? 1.5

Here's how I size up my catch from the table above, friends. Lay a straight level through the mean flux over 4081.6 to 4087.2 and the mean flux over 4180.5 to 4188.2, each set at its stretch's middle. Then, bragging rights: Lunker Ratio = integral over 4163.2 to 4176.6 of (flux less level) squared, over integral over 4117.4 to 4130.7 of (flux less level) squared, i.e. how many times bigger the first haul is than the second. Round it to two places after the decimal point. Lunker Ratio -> 0.39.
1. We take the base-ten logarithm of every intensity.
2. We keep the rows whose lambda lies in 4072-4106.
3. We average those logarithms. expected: 1.54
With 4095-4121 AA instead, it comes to 1.55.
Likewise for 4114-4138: 1.59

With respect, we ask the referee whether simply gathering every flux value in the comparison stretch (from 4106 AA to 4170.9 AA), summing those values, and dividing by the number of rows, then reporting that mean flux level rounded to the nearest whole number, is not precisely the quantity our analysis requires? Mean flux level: 38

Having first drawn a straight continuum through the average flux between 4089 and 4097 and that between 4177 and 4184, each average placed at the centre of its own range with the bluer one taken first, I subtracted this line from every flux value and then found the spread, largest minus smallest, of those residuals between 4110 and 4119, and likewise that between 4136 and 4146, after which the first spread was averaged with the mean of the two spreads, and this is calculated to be 5.1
